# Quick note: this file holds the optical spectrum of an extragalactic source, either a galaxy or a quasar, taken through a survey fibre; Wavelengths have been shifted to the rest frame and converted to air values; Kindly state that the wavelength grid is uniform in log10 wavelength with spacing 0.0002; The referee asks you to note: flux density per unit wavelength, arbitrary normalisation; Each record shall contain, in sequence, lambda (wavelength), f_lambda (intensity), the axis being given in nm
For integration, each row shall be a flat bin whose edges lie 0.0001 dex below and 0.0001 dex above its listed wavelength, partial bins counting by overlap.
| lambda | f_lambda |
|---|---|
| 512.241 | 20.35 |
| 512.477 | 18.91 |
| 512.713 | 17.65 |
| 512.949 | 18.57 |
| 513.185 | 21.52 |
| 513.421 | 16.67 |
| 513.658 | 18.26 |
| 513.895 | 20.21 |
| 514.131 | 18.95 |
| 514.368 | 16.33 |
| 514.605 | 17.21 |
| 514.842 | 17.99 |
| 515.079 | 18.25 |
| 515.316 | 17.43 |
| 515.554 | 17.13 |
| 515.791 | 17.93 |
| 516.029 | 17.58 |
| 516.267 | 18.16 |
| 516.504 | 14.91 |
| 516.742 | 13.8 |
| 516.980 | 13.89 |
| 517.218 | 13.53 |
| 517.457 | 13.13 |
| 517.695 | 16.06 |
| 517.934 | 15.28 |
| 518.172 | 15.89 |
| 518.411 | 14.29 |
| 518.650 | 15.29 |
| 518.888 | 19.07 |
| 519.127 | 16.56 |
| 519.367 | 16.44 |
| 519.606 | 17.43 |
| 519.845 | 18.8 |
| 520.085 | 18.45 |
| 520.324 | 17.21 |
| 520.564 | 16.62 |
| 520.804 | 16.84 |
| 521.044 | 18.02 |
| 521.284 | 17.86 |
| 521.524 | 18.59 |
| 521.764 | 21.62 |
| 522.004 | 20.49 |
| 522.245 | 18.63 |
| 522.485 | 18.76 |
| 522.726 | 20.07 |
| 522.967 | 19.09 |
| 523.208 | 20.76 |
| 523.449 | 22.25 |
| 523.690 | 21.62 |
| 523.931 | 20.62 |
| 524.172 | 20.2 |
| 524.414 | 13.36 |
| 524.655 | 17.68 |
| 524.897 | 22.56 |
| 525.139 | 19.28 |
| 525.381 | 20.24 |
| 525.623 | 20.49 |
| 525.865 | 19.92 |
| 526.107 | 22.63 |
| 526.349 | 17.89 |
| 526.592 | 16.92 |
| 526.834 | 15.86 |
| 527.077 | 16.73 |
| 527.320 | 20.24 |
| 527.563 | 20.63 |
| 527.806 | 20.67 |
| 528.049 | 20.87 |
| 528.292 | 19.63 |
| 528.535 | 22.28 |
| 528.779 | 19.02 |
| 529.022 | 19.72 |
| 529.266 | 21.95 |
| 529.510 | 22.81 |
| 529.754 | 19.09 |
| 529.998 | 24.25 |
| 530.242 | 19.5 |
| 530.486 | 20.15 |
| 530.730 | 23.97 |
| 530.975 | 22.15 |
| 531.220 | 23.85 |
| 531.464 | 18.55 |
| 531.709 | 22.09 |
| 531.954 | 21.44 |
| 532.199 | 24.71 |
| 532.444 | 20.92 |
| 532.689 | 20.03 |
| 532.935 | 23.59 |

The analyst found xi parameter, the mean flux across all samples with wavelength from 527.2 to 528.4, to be 20.4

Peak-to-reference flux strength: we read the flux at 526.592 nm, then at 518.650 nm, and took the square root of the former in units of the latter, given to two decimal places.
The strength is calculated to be 1.05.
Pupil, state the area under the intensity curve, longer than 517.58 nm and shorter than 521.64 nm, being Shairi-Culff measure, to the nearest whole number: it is 69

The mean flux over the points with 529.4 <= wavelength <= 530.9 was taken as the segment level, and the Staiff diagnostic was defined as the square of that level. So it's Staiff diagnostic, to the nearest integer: 468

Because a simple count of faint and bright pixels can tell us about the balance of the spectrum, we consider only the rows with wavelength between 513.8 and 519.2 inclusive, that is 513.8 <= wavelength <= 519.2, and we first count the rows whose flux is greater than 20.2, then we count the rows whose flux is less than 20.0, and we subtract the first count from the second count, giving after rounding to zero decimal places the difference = 21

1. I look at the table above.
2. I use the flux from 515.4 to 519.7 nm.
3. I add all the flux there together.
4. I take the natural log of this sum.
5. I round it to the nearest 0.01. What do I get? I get 5.66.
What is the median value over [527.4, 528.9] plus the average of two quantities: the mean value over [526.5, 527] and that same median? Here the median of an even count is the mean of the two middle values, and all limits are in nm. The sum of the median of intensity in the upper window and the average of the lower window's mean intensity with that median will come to 39.2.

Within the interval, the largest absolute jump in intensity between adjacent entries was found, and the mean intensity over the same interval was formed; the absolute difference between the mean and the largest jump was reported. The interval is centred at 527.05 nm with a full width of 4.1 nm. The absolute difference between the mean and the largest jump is 15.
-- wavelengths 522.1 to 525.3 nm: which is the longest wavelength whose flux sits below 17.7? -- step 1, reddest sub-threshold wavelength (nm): 524.655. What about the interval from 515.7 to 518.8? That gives 518.650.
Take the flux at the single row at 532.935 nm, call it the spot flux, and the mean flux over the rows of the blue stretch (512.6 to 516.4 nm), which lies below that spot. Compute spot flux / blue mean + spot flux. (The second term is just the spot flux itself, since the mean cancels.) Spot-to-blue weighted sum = 24.9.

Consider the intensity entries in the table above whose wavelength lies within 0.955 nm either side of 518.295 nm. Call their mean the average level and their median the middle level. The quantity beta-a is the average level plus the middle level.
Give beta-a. 31.3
